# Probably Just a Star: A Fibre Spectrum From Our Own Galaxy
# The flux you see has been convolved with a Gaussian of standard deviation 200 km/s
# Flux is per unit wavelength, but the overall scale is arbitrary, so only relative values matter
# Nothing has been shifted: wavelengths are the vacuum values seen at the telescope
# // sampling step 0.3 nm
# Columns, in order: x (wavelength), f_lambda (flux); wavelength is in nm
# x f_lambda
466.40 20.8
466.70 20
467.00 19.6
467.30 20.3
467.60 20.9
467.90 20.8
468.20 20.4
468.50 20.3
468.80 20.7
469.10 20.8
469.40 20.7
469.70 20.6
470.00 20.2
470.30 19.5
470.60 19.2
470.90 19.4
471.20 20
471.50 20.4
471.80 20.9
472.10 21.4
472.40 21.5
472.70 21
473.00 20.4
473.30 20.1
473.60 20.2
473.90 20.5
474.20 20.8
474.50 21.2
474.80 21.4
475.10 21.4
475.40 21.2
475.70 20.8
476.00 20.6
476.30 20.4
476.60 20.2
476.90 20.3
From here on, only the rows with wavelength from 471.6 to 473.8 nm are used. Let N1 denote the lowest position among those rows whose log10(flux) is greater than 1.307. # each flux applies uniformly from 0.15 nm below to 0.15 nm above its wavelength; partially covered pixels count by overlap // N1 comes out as 471.80 nm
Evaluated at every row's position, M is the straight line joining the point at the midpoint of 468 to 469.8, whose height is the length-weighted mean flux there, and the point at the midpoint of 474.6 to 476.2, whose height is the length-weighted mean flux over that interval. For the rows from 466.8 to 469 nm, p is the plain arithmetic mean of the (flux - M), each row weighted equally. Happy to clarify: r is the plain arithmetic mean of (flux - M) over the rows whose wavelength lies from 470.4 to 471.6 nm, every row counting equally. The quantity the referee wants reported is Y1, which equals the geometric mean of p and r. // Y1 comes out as 0.30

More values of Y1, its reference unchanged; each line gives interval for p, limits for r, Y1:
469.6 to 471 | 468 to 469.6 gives 0.04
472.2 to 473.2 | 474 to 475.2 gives 0.14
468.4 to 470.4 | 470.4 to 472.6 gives 0.29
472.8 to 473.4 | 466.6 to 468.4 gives 0.31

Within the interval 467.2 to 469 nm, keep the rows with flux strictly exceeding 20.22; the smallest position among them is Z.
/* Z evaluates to 467.30 nm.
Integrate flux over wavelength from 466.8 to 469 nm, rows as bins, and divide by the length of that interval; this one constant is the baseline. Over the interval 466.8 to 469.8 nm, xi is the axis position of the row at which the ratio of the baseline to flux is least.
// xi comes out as 467.60 nm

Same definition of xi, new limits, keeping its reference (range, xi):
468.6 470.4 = 469.10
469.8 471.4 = 470.00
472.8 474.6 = 474.50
